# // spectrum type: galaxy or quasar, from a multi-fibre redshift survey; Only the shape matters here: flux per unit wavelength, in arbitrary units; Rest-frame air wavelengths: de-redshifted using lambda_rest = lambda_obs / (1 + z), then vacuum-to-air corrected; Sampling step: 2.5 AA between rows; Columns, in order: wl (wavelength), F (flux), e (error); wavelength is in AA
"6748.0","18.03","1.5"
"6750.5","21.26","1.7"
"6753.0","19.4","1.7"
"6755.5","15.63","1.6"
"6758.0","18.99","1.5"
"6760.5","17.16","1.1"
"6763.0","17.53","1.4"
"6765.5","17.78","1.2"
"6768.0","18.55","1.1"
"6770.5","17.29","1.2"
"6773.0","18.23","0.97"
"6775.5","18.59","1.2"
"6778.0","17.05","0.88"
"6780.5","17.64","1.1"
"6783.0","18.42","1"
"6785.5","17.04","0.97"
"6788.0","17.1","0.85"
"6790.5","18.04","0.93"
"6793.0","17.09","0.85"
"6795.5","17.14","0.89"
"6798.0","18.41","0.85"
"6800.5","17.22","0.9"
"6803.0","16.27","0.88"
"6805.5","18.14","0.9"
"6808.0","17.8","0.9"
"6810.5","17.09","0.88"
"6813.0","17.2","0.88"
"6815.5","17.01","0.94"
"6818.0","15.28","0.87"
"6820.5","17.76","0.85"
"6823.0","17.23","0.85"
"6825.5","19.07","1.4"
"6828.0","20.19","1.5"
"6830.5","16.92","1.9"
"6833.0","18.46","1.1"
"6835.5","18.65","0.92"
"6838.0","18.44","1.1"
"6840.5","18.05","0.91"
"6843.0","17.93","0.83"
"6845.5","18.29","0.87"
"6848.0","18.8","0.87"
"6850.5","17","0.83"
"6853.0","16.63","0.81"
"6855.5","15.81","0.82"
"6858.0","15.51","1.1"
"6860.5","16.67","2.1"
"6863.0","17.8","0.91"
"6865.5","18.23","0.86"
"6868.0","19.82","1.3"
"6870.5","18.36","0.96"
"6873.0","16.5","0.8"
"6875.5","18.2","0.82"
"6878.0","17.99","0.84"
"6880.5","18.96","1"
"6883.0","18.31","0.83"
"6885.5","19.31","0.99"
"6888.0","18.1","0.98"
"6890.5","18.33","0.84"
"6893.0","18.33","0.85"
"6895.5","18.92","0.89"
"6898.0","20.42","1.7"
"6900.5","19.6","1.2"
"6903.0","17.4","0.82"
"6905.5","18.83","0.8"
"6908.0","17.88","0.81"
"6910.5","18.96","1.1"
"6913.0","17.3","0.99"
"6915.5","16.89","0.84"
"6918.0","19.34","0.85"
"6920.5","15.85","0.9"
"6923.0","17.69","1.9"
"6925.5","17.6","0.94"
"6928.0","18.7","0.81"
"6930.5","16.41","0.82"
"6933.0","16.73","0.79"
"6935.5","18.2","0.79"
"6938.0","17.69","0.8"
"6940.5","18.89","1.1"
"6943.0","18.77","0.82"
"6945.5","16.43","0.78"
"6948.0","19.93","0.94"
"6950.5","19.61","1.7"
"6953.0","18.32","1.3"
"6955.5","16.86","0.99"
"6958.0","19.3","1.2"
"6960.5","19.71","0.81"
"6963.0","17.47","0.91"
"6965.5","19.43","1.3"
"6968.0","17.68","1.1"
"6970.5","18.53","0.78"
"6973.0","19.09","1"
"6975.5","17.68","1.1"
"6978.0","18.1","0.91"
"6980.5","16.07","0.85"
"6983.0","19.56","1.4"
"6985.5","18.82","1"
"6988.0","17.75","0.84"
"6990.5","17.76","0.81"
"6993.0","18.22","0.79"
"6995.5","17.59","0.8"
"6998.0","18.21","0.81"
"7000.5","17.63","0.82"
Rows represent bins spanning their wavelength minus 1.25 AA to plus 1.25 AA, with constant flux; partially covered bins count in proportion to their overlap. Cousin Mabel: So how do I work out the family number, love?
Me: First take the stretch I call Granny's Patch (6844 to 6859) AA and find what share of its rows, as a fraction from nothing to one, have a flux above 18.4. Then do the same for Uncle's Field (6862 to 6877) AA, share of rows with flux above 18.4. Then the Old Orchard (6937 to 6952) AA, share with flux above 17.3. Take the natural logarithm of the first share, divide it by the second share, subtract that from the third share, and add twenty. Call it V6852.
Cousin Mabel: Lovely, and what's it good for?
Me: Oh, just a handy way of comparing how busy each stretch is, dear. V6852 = 31.6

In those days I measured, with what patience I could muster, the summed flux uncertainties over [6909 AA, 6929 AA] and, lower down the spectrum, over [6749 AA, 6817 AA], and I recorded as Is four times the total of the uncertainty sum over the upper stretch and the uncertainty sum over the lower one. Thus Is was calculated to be 150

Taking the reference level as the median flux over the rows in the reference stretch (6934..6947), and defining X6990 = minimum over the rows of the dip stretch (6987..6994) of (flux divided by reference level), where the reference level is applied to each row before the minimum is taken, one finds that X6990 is 0.98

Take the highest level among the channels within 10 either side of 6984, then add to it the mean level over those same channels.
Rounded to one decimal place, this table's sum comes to 37.6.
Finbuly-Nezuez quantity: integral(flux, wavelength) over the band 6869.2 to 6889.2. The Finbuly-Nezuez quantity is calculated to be 364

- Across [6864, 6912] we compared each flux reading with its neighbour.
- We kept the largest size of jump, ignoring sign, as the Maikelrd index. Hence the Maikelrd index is 2.2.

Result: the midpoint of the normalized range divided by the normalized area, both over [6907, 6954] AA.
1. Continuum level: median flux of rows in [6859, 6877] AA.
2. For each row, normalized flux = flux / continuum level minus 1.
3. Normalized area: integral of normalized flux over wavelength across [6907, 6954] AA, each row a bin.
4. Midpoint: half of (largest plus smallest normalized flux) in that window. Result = 0.027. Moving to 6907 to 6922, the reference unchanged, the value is 0.081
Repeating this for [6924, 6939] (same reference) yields 0.067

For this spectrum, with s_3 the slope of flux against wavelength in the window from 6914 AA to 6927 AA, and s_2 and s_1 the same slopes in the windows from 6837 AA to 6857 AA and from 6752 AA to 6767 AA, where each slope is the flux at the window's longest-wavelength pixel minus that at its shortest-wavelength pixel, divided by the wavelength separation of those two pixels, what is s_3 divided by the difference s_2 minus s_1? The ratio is -3.4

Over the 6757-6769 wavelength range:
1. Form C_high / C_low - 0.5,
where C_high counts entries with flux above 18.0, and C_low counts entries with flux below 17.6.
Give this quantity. 0.50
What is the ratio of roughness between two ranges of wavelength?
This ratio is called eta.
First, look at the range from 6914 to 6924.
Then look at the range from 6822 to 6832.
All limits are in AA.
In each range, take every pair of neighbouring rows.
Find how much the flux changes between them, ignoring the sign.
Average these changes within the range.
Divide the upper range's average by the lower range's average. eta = 1.25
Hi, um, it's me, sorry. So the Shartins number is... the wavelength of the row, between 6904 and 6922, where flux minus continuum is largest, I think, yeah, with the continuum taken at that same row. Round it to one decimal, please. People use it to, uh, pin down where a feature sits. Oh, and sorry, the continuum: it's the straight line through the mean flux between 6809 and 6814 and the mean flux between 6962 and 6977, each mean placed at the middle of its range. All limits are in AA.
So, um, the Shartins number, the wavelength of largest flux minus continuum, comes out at 6918.0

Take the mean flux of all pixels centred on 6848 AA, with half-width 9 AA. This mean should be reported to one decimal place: 17.5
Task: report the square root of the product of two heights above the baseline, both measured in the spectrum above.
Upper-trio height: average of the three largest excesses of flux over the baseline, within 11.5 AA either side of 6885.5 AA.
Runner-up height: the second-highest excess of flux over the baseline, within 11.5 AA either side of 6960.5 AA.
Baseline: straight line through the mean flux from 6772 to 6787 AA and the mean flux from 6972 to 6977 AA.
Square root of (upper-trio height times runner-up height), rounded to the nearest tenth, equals 1.1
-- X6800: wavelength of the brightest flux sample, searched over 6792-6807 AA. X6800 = 6798.0 AA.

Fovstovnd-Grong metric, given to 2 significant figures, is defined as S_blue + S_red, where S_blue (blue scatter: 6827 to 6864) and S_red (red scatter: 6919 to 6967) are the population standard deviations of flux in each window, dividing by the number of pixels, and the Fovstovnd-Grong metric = 2.4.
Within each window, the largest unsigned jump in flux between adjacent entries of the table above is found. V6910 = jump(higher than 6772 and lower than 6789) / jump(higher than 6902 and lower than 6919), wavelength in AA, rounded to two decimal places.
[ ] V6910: 0.63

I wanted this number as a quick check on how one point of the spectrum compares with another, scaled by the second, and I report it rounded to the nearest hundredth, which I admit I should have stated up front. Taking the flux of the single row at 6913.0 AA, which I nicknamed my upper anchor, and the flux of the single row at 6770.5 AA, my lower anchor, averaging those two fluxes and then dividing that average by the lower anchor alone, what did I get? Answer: 1.00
